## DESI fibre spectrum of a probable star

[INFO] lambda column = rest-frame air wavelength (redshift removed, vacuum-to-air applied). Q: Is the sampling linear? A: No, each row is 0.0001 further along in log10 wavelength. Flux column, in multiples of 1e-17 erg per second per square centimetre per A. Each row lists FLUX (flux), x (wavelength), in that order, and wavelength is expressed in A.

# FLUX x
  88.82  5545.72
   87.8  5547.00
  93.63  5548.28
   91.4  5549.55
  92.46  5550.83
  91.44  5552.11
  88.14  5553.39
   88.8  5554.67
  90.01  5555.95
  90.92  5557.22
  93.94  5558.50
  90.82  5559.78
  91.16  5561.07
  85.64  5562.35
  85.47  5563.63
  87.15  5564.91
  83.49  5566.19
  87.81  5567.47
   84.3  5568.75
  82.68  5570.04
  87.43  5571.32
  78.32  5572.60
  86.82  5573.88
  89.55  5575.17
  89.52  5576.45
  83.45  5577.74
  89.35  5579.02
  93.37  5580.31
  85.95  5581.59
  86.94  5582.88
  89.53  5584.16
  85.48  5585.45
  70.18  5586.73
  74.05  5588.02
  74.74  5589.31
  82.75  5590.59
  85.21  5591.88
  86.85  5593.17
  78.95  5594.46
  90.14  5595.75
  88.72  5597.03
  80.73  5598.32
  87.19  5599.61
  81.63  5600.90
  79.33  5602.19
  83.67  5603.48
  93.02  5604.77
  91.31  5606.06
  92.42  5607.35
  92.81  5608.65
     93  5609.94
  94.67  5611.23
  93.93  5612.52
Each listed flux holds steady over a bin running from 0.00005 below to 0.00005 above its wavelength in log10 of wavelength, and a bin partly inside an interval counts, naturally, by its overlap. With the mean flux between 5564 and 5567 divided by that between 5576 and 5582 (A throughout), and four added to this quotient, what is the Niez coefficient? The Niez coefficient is 4.97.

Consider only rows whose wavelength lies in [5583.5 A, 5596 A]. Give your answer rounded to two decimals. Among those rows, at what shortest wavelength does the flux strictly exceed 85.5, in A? 5584.16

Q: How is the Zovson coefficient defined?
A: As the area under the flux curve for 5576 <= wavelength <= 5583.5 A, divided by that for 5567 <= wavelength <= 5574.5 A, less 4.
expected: -2.96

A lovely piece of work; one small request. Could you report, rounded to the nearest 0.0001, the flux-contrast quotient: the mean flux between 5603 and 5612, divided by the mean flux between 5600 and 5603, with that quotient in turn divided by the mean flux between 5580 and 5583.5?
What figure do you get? 0.0128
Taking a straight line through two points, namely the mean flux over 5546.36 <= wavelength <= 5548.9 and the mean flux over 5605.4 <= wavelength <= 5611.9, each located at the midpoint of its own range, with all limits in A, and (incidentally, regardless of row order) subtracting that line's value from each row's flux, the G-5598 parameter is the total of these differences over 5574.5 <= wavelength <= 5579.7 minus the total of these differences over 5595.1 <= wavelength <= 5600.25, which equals 8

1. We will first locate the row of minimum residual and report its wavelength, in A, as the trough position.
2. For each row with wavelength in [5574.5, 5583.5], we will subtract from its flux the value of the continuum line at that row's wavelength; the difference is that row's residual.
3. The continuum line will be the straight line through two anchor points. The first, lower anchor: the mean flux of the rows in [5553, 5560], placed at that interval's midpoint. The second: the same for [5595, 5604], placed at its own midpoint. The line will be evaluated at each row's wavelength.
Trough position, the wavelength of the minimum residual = 5577.74 A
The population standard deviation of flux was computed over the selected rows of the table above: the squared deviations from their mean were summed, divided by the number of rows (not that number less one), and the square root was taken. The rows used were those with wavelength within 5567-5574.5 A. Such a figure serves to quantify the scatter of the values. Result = 3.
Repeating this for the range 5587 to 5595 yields 5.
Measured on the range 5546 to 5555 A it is 2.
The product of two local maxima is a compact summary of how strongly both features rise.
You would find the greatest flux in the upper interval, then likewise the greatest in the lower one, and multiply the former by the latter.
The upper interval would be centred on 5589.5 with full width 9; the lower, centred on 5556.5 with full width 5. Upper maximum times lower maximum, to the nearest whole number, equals 8159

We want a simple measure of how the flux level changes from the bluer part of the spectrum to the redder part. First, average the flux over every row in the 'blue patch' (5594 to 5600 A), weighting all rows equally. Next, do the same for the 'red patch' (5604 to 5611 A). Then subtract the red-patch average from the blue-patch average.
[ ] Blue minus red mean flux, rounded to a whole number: -7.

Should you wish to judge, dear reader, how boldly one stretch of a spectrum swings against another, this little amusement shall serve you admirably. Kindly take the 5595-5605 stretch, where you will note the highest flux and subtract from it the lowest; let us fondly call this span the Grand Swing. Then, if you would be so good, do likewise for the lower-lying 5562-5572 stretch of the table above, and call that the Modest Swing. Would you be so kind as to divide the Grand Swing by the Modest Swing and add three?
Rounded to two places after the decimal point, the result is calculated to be 5.67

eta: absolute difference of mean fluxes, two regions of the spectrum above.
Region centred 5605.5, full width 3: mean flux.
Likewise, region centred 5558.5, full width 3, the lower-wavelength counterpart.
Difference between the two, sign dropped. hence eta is 0.3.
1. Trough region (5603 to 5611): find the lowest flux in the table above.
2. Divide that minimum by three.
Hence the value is 27.9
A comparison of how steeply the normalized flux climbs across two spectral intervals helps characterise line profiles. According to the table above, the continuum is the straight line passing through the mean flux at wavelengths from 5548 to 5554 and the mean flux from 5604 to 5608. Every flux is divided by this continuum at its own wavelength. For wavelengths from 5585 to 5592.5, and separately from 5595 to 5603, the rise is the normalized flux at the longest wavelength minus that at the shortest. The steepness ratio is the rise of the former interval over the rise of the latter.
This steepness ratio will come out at 0.0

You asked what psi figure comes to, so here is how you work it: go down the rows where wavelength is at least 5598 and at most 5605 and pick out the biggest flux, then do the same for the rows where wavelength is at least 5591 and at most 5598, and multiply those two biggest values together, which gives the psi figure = 8385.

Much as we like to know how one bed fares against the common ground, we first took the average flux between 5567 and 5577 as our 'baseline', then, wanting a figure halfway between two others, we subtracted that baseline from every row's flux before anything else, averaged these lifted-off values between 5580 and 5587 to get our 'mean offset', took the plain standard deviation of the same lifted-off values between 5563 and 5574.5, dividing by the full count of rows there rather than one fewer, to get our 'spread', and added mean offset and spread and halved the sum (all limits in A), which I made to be 1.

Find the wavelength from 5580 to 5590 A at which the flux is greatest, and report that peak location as 5580.31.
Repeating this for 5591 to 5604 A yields 5595.75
